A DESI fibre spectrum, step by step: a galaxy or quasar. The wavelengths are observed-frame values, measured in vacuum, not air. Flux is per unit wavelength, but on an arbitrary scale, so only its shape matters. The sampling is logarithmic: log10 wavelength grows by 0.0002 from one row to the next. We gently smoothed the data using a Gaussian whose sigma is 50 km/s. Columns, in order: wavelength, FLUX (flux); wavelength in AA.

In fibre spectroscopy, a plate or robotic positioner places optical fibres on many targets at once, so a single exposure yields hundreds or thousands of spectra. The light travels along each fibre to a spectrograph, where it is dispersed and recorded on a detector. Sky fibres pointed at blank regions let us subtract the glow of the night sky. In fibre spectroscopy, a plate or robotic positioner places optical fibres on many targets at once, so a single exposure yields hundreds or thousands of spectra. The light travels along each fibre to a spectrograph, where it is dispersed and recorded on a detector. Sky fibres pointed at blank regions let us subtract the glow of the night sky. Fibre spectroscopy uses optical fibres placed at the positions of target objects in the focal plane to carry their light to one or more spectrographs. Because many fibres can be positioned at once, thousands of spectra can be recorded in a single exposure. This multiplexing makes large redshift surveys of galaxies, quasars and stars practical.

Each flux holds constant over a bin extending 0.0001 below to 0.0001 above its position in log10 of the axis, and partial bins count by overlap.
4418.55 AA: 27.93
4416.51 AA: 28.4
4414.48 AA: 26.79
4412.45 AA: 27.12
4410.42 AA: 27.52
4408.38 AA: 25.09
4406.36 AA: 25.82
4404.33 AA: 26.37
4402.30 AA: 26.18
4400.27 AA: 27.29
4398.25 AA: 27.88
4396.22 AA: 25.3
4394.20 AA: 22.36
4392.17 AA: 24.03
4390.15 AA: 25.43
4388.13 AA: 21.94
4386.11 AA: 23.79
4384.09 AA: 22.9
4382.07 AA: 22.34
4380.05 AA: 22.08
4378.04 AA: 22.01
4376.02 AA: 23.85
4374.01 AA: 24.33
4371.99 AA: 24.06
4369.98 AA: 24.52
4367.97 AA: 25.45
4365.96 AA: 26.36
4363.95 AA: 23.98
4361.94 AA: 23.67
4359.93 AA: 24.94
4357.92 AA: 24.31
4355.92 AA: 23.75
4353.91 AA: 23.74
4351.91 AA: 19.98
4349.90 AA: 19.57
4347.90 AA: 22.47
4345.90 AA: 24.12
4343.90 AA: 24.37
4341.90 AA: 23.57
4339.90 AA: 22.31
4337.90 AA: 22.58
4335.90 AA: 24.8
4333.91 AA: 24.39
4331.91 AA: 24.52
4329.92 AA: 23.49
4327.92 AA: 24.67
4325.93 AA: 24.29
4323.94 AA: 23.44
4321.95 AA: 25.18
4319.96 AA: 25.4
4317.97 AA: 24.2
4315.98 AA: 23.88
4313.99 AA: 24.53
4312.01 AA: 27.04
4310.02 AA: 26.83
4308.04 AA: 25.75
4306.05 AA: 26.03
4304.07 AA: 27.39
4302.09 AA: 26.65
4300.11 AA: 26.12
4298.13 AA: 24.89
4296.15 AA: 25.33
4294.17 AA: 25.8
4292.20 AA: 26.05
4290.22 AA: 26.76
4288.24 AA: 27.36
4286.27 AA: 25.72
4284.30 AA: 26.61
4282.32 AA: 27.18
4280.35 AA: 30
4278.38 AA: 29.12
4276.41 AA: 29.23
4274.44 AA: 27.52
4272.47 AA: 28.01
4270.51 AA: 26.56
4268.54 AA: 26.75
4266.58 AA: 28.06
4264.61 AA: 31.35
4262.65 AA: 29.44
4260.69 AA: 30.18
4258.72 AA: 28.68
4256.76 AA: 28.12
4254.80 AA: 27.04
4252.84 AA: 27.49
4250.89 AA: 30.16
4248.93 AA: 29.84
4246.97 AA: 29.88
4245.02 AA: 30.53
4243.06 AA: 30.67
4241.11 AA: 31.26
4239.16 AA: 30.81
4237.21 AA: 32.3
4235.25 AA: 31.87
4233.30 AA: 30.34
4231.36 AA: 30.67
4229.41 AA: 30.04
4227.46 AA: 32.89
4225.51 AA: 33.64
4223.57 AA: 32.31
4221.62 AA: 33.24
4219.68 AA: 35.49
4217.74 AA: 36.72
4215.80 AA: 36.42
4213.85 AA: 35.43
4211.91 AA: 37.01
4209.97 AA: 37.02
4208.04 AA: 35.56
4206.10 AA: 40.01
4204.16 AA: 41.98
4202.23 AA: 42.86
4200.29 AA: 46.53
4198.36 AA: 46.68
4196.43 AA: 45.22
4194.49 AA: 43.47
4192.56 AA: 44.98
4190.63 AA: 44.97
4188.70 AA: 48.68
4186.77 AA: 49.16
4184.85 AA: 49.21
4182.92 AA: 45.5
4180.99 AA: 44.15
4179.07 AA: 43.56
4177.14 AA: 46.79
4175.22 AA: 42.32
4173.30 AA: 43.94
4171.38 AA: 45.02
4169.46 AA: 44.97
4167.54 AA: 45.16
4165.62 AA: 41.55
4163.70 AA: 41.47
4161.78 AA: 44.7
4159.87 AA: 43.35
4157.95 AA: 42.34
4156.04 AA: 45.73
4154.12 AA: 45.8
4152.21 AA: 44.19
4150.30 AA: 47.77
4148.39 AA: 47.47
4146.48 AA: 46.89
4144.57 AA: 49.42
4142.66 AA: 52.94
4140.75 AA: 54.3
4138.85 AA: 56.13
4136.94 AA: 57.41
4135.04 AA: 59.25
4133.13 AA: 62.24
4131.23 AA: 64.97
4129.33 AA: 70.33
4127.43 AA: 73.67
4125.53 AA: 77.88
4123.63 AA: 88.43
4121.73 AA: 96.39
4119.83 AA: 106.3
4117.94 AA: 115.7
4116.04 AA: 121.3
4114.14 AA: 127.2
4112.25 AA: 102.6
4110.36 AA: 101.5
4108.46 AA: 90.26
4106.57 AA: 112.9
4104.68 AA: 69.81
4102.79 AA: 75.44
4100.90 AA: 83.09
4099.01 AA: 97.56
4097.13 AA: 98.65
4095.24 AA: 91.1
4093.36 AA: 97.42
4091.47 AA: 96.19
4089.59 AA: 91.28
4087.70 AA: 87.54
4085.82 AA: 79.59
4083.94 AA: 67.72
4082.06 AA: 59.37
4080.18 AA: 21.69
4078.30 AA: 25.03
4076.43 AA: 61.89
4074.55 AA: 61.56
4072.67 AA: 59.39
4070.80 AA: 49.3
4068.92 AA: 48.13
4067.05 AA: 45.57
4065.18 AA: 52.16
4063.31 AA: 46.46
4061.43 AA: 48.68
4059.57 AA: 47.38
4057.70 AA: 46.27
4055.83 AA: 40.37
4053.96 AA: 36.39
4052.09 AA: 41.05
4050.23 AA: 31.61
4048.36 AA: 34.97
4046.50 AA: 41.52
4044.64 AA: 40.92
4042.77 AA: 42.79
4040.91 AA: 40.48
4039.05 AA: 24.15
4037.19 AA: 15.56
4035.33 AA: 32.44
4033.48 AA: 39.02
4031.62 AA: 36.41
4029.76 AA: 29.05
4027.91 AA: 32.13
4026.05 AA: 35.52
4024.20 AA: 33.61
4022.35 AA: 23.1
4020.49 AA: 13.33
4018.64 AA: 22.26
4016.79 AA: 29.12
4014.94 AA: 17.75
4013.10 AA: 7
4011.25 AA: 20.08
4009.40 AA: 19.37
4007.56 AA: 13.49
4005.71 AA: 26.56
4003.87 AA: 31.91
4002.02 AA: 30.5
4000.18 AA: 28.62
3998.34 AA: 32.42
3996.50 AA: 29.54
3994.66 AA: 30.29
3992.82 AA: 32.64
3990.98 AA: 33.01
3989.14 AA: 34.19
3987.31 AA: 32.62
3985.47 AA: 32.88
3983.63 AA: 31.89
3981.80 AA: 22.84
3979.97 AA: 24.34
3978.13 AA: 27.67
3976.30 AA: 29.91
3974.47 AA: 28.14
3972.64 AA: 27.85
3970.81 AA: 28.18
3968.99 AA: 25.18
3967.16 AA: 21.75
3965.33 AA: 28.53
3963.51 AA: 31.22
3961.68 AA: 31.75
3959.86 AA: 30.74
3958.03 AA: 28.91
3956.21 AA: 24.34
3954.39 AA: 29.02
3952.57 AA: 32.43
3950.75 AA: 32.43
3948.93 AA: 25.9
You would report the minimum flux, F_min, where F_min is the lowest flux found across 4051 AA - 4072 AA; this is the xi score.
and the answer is 36.39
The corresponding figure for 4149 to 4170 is 41.47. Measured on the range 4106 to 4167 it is 41.47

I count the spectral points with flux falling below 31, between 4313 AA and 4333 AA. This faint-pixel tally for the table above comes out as 10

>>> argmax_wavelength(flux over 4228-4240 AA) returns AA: 4237.21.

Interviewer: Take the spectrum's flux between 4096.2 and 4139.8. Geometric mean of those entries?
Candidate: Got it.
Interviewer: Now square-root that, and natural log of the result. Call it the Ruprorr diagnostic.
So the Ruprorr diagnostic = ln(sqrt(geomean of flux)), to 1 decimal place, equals 2.2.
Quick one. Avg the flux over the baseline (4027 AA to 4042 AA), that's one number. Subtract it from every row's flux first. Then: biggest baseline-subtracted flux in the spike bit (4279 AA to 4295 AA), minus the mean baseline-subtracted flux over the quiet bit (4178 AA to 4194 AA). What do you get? -16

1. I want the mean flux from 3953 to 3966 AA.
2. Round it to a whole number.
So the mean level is 29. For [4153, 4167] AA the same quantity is 44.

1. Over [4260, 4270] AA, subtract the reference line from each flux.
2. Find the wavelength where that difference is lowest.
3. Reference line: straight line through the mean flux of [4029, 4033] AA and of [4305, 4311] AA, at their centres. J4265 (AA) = 4268.54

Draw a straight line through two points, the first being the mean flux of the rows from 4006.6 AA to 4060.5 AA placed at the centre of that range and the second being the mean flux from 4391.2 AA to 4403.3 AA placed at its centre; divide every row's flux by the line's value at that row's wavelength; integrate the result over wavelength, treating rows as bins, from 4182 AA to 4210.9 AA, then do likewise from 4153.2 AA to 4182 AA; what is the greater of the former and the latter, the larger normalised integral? 45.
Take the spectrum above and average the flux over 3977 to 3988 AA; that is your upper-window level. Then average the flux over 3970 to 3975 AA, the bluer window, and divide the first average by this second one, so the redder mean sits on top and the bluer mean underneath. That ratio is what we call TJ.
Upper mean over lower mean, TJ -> 1.0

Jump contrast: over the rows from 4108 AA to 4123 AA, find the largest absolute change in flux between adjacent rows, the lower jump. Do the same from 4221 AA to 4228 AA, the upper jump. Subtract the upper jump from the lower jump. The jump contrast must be 23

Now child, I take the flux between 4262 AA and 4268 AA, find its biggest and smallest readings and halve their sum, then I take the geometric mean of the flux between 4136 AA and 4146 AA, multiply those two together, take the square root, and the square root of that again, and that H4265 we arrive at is 6.3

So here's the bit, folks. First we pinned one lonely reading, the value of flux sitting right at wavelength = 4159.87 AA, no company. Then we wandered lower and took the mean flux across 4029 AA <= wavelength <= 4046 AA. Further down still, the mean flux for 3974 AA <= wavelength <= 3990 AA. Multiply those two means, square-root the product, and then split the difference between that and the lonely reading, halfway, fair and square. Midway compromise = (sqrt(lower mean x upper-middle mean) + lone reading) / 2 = 37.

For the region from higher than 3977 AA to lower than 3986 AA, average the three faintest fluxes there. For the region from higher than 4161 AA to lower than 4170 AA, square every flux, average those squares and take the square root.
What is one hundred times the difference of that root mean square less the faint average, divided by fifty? 37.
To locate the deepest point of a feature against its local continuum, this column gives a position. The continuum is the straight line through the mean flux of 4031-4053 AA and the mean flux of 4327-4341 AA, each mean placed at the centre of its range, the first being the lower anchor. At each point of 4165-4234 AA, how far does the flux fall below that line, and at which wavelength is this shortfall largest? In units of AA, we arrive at 4229.41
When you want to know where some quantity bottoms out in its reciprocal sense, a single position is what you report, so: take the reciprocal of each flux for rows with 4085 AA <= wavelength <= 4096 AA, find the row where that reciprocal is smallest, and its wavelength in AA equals 4093.36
